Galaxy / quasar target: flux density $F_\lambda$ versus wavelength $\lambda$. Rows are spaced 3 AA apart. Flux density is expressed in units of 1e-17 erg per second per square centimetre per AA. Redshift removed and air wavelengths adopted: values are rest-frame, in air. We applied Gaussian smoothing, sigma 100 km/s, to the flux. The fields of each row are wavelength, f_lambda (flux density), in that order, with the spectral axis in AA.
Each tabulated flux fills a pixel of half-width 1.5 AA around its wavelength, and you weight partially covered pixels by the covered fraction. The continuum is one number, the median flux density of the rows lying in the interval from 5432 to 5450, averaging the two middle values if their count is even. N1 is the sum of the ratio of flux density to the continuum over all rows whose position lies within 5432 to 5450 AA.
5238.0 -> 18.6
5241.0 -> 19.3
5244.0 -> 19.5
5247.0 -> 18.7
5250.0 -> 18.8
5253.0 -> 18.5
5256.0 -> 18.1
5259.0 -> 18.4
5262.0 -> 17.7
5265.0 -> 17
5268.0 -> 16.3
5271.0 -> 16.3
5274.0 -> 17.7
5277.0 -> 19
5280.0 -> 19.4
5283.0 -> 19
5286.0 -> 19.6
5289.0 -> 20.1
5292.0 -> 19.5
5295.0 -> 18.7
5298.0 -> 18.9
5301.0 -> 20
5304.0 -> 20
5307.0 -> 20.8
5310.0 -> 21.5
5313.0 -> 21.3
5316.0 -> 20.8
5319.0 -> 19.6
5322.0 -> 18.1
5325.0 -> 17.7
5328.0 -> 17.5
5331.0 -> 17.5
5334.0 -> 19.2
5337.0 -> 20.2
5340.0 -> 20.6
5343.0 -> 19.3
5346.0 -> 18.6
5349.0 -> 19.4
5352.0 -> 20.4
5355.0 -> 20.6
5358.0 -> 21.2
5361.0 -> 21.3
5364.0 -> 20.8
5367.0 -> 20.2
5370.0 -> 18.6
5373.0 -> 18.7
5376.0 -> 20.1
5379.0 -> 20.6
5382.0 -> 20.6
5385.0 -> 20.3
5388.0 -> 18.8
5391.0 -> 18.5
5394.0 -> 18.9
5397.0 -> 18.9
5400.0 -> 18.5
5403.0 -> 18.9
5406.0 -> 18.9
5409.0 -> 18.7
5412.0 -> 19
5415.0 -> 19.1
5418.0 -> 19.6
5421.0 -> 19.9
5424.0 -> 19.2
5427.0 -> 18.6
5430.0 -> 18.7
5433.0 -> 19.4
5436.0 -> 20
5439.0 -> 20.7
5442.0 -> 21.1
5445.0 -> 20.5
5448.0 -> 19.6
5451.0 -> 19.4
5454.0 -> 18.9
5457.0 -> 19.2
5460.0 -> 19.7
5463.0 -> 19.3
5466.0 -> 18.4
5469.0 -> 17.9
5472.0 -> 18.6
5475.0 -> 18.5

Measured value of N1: 6.0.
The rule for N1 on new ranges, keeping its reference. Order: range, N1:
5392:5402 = 2.8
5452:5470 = 5.6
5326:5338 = 3.7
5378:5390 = 4.0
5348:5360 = 4.0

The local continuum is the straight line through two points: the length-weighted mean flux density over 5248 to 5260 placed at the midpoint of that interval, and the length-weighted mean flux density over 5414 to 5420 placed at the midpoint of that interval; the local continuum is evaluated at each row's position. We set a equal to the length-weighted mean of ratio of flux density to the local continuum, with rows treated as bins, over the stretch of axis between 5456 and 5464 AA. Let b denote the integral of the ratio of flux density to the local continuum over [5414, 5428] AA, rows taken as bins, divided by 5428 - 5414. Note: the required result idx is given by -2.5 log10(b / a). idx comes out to -0.01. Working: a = 0.99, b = 0.99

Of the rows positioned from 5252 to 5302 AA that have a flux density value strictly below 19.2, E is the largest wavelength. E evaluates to 5298.0 AA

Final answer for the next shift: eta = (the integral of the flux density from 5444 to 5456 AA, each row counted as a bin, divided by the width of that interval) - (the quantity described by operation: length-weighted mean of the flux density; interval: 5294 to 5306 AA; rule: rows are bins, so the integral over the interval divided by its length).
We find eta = 0.1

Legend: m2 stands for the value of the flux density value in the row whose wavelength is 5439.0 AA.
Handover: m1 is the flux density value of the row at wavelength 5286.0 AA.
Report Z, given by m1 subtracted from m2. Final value 1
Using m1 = 19.6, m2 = 20.7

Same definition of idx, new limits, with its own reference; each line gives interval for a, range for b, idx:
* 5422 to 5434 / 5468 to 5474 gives 0.05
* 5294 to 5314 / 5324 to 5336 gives 0.13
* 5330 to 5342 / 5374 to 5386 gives -0.03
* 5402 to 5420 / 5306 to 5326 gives -0.08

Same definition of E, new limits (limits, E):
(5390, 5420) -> 5415.0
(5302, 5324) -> 5322.0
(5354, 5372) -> 5370.0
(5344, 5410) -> 5409.0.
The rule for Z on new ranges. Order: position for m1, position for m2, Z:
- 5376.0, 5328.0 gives -3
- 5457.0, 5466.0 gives -1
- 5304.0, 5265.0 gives -3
